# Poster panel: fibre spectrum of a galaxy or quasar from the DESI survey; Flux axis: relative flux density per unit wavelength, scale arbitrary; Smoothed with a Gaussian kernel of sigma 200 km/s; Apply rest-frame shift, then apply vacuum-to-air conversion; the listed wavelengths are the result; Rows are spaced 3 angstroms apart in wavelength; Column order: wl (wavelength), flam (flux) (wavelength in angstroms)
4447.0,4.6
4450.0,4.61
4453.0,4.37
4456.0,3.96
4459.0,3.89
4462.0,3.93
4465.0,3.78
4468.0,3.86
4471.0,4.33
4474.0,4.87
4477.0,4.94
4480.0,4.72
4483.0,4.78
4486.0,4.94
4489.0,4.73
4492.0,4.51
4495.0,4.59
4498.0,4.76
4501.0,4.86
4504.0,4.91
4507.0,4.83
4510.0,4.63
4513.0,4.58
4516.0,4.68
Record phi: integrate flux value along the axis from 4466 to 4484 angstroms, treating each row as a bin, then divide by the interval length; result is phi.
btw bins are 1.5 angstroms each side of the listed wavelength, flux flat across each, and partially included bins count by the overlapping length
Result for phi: 4.56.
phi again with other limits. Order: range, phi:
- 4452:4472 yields 4.00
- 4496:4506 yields 4.83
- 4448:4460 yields 4.24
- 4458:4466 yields 3.87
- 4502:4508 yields 4.87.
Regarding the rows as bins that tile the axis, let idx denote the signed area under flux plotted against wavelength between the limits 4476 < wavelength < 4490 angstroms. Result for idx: 67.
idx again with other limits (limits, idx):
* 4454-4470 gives 63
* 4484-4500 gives 75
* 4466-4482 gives 72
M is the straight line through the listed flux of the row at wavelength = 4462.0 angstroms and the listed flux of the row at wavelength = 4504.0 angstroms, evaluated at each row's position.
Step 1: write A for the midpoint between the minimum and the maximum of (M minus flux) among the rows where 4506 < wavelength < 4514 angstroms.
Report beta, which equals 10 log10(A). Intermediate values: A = 0.345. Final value -5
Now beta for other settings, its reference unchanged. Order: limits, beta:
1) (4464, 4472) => -18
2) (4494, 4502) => -13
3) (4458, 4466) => -10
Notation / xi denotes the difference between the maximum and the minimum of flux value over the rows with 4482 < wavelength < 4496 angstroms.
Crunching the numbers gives 0.43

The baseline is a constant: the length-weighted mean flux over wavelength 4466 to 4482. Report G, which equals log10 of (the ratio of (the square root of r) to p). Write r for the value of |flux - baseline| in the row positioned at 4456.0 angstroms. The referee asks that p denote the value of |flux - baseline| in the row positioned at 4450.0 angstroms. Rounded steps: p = 0.08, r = 0.6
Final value 1.0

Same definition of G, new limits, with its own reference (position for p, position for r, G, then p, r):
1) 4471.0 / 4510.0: 0.2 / 0.20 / 0.1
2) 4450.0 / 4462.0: 1.0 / 0.08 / 0.6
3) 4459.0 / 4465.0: 0.1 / 0.64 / 0.7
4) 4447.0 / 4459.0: 1.0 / 0.07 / 0.6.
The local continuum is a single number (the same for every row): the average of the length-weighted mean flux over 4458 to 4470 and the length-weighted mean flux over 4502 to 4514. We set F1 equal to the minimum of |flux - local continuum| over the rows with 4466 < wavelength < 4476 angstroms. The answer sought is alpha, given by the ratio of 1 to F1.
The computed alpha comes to 72.7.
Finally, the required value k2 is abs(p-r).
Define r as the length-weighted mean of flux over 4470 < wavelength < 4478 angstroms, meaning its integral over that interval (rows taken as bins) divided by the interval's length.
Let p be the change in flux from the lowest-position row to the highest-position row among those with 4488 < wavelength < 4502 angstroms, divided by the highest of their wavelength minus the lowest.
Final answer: 4.7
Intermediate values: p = 0.011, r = 4.7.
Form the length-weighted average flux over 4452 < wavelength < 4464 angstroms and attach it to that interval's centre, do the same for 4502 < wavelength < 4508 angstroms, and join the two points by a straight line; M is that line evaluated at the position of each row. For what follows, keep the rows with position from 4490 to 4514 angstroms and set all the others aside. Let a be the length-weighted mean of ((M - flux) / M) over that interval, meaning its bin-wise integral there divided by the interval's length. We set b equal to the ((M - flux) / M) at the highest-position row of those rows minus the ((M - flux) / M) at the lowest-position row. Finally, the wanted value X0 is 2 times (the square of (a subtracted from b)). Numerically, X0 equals 0.0031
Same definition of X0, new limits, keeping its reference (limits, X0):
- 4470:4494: 0.0240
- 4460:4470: 0.0008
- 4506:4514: 0.0004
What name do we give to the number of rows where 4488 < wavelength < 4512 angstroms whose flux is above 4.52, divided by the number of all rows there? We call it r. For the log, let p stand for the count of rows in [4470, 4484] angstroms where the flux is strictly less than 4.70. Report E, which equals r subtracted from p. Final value 0.1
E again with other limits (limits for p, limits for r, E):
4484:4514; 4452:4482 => 3.7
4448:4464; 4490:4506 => 4.2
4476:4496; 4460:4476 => 1.8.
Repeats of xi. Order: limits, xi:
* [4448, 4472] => 0.83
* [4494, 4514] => 0.33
